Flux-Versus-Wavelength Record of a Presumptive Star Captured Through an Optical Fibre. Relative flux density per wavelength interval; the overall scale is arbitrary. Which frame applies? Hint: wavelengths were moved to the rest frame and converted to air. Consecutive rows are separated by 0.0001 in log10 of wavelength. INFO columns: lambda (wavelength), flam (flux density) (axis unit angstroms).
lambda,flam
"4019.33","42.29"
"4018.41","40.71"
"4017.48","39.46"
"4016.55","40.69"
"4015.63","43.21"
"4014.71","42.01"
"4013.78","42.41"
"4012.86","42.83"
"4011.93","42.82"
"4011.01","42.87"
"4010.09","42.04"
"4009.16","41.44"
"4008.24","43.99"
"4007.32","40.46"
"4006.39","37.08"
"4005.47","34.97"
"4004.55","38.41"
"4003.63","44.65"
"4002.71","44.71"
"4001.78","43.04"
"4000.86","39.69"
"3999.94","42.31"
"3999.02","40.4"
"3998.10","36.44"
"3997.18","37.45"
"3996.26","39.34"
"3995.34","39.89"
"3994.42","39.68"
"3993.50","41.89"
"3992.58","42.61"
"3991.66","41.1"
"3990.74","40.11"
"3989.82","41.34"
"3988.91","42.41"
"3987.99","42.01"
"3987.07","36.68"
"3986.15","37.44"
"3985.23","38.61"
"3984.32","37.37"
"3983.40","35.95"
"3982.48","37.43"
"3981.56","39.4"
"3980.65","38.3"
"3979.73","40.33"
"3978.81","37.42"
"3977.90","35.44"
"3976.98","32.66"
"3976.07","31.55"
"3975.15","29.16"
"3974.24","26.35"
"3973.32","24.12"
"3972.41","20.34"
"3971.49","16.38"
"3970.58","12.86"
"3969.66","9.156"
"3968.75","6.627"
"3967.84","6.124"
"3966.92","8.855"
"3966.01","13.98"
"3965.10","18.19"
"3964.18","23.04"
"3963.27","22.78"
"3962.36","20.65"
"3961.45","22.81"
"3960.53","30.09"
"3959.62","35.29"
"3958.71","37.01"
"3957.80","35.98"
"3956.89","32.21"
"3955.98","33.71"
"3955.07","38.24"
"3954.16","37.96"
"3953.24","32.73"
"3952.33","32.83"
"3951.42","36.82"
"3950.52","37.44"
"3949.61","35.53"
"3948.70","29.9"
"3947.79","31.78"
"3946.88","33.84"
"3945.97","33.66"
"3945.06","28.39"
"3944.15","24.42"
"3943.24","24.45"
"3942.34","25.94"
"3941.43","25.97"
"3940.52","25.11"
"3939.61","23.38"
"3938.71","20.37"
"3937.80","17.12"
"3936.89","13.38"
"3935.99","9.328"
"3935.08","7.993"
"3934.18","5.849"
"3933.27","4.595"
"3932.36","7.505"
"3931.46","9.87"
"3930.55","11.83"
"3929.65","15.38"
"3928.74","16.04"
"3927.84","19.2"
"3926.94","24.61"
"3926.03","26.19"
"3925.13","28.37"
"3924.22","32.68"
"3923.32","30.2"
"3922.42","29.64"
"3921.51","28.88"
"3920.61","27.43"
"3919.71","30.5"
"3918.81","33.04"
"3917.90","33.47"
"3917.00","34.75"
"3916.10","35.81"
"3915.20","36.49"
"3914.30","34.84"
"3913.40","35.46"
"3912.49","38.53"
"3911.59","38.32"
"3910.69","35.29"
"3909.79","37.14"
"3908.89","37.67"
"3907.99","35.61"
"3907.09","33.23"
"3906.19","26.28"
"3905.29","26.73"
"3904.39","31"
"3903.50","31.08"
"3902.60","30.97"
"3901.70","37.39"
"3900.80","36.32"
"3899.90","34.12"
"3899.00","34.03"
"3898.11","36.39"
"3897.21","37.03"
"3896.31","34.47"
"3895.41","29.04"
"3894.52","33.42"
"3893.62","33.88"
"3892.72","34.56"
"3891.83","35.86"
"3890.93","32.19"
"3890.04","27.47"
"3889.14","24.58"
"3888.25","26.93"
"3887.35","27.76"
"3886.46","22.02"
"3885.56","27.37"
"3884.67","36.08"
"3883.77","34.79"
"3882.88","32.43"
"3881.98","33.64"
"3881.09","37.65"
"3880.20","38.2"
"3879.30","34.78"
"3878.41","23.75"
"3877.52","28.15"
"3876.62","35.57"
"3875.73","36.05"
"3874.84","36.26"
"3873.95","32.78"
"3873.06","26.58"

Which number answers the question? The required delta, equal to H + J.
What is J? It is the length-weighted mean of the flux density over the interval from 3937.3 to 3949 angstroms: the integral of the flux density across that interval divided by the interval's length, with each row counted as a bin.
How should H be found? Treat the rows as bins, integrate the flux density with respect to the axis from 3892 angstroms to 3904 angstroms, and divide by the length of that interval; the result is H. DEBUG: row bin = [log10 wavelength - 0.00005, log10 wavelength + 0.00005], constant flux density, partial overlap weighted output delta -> 60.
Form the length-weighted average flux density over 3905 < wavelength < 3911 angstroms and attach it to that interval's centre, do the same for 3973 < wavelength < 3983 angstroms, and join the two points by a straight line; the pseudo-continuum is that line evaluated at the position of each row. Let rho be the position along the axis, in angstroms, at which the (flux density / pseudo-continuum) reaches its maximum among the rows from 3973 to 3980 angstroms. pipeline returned 3979.73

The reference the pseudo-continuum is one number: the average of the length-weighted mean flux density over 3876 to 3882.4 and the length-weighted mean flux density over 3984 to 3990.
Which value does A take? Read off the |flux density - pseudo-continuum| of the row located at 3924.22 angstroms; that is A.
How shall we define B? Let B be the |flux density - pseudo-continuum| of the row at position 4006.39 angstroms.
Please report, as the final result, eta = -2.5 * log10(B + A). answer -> -1.6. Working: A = 4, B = 0.8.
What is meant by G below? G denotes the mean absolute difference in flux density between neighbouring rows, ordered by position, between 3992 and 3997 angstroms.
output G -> 0.9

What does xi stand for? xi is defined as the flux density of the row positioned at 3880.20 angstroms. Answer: 38.2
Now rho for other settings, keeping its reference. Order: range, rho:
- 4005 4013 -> 4008.24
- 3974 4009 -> 4002.71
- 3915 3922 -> 3915.20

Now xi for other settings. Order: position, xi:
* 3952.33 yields 32.83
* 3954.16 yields 37.96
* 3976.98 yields 32.66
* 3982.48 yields 37.43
